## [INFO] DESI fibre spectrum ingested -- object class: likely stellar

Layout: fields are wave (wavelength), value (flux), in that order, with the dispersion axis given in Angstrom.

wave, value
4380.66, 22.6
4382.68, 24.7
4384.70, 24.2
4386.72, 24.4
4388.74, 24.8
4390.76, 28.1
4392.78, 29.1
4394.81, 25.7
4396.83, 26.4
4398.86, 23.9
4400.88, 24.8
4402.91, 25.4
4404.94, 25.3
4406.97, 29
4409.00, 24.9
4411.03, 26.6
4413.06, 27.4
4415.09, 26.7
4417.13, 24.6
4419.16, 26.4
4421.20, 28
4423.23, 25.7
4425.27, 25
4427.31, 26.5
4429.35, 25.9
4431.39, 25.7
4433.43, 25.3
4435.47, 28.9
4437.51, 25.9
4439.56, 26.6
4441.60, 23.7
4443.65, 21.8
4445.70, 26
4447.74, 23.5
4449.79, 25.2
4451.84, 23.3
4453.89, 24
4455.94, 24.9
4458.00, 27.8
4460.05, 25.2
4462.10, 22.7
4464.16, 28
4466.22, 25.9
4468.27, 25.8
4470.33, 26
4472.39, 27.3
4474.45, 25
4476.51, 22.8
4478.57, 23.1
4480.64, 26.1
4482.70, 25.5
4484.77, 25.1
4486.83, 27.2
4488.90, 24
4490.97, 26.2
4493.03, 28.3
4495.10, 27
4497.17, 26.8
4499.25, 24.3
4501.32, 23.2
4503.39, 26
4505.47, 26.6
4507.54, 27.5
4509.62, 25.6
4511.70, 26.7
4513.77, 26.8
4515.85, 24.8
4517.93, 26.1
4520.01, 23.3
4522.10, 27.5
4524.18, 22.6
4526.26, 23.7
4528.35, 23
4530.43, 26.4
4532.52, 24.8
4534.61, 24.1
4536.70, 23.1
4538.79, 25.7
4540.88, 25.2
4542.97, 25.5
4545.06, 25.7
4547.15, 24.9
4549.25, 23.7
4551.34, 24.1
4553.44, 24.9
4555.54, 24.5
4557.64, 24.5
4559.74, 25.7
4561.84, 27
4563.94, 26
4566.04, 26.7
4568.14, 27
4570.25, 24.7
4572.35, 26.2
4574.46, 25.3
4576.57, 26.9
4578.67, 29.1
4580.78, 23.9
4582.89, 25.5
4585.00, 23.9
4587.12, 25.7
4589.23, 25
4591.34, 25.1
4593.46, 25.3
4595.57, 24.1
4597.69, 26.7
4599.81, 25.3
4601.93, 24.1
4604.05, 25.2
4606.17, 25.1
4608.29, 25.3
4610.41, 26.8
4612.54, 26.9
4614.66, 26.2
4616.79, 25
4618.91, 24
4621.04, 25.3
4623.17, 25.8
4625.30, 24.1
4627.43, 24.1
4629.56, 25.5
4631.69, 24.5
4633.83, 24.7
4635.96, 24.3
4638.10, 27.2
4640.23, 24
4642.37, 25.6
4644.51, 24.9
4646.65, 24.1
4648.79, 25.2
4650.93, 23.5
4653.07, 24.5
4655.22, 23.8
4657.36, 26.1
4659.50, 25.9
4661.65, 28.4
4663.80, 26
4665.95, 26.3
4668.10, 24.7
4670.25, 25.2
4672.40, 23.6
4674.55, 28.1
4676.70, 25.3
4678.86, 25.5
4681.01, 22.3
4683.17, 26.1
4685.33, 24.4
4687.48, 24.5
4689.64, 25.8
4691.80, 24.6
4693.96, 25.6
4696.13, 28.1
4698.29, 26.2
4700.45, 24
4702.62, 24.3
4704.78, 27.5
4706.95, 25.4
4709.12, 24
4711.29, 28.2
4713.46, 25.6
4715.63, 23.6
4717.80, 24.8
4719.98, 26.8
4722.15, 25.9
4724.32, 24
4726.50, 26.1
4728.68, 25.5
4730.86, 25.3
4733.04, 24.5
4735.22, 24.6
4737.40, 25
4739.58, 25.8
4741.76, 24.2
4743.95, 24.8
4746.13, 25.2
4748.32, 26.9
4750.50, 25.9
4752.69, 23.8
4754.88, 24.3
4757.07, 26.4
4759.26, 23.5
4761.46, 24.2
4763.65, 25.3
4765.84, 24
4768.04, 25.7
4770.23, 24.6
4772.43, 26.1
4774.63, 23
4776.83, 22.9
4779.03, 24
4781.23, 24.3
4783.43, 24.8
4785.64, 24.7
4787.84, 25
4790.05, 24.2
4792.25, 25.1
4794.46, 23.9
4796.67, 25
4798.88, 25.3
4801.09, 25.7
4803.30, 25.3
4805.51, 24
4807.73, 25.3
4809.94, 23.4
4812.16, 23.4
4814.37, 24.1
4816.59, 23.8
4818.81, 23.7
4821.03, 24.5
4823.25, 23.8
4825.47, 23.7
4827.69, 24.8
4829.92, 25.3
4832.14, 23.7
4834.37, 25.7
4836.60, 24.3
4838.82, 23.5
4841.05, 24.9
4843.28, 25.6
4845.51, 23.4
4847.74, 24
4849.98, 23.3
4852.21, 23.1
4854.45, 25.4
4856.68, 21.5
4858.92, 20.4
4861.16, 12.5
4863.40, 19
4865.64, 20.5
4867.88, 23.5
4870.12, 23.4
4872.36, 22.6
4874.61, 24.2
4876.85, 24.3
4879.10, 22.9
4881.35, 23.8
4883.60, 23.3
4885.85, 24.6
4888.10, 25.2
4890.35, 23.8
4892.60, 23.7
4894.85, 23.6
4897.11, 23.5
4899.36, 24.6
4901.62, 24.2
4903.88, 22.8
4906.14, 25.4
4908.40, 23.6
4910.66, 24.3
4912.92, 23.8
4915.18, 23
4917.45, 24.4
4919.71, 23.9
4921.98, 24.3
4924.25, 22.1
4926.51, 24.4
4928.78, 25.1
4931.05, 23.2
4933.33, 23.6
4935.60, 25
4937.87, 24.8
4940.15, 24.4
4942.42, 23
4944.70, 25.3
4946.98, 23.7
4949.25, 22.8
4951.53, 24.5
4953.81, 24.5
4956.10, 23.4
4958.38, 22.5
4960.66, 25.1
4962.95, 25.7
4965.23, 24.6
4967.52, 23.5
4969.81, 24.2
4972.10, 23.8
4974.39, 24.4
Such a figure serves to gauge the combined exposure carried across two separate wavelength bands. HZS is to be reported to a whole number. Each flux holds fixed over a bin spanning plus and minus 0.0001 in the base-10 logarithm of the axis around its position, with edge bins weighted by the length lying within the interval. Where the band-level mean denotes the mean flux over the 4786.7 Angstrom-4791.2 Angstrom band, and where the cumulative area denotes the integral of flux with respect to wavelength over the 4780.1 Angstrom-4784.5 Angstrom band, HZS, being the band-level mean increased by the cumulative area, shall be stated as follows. 133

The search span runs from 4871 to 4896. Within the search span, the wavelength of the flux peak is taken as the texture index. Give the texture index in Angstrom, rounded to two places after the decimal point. 4888.10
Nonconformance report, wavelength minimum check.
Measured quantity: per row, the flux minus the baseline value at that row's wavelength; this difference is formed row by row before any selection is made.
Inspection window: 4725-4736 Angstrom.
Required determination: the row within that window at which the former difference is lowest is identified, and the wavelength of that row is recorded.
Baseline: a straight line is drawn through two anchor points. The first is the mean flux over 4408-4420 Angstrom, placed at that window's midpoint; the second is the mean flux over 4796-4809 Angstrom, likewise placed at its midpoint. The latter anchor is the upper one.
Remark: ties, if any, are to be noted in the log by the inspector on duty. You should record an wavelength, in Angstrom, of 4733.04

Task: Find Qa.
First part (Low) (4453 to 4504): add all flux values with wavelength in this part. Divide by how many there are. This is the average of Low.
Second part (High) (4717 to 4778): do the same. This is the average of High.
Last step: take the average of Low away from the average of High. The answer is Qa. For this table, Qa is -0.6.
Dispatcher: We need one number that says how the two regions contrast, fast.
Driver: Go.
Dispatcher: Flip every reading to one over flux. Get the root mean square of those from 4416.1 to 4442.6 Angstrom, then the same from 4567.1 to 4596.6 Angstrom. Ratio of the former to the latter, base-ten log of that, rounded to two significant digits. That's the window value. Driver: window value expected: -0.0080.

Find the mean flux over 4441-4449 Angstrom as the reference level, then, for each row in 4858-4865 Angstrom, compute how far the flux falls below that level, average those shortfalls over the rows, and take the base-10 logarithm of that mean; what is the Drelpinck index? 0.8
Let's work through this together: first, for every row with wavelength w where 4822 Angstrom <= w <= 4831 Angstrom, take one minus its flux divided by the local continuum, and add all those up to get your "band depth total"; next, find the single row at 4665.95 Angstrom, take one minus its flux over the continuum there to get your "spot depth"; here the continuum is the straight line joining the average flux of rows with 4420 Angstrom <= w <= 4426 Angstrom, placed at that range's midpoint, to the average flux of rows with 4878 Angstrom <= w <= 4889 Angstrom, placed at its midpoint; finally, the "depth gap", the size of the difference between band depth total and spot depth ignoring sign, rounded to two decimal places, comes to 0.02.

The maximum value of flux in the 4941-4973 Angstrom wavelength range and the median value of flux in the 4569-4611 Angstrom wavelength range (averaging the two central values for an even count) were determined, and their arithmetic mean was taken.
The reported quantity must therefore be 25.5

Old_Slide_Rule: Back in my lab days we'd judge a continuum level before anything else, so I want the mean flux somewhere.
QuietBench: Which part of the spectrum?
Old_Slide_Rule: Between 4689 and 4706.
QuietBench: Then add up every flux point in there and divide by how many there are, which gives 25.8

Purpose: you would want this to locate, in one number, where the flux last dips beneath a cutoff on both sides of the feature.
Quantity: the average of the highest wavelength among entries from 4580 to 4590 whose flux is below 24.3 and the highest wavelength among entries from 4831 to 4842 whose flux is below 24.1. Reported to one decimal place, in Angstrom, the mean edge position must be 4711.9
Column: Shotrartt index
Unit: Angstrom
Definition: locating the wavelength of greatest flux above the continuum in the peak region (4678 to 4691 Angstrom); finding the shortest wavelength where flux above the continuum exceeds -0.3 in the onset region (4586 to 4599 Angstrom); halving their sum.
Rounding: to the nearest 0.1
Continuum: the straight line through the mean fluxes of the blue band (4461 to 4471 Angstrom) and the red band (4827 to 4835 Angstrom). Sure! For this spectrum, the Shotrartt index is 4635.1 Angstrom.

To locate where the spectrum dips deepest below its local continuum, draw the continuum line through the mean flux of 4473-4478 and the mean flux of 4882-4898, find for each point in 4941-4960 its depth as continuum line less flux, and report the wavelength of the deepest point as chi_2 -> 4958.38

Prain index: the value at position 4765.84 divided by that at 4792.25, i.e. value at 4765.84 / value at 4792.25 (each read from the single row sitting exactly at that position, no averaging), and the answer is 0.96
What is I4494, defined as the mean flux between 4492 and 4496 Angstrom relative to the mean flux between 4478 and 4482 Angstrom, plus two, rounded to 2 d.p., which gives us 3.12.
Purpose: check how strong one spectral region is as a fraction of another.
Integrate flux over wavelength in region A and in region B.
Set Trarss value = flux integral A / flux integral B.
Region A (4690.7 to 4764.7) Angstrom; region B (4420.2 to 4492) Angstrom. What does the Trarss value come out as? 1.0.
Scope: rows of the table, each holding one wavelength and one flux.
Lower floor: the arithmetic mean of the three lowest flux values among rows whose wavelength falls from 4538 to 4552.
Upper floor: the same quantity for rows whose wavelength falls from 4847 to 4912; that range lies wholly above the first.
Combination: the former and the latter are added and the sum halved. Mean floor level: 20.8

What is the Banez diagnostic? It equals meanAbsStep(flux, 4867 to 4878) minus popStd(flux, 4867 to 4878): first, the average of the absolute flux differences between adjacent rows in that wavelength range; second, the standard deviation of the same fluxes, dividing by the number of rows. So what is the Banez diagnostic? 0.03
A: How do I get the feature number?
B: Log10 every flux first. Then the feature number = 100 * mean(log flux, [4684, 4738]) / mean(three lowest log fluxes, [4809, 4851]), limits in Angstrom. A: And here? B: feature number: 103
